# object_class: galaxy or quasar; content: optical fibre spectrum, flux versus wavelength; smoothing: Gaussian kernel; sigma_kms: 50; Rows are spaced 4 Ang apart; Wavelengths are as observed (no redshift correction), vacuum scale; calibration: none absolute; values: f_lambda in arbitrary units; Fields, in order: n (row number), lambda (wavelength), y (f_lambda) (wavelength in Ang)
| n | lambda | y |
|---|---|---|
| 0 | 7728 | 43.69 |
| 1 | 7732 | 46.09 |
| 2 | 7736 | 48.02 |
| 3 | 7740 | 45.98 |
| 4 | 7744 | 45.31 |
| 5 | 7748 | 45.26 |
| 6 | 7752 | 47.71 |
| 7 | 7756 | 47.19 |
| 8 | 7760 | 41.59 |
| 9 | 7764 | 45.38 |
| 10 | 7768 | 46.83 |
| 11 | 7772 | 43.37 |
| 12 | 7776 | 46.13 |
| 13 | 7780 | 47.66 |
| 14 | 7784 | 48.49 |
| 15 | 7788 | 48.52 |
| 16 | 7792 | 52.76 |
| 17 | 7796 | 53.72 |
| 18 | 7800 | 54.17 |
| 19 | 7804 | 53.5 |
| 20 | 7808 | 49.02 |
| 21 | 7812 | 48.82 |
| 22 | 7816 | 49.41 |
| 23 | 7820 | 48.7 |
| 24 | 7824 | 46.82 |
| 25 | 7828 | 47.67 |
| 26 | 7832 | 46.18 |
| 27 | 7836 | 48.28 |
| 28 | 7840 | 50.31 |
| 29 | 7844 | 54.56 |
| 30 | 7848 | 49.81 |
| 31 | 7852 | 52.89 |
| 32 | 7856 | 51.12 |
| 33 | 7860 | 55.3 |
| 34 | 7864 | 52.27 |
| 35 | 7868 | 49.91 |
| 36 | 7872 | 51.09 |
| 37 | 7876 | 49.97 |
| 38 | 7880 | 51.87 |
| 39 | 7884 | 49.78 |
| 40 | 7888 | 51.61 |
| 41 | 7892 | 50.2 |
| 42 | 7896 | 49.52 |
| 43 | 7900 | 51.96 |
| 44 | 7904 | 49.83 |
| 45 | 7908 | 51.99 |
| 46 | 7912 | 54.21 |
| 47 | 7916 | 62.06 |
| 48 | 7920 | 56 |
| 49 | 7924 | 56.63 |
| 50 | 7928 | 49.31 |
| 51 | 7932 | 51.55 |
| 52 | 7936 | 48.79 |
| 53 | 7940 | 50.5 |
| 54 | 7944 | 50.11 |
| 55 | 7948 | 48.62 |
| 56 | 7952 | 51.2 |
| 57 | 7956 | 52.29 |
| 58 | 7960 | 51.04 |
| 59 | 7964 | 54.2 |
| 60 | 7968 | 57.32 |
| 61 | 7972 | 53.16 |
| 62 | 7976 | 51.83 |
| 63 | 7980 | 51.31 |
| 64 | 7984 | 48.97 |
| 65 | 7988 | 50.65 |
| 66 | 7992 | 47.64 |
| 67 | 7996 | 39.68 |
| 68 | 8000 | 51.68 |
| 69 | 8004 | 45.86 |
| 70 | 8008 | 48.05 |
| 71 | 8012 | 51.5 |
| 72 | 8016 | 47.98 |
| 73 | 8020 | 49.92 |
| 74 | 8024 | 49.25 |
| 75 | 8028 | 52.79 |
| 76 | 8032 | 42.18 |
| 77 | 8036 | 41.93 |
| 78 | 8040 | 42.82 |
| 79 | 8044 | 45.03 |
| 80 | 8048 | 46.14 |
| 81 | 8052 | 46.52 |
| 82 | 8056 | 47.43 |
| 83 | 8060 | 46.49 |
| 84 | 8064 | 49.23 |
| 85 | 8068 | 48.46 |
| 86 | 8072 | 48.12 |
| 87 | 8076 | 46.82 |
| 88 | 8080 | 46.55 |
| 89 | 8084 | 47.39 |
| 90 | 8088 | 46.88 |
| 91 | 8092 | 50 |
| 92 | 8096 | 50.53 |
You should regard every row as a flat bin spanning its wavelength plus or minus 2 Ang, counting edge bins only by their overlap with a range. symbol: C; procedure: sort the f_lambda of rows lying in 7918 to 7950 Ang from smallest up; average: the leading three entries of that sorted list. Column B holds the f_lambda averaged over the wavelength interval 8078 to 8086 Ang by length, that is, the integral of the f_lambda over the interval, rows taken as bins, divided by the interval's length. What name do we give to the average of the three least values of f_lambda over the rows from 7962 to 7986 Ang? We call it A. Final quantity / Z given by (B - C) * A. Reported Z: -98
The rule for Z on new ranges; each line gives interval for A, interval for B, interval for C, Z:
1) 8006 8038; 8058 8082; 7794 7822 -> -54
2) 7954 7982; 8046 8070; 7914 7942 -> -111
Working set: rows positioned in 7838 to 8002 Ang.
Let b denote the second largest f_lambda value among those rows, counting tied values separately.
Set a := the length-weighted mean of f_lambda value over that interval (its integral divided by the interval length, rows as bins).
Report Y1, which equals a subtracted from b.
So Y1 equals 6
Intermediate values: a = 51.5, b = 57.32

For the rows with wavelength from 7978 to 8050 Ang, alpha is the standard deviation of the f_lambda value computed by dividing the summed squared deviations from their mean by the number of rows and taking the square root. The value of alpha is 3.7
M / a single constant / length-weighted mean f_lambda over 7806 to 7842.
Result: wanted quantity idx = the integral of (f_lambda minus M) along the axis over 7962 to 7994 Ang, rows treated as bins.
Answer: 113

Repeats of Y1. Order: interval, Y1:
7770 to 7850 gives 5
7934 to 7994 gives 3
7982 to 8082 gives 4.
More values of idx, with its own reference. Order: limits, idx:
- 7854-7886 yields 98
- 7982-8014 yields -11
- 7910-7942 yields 169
